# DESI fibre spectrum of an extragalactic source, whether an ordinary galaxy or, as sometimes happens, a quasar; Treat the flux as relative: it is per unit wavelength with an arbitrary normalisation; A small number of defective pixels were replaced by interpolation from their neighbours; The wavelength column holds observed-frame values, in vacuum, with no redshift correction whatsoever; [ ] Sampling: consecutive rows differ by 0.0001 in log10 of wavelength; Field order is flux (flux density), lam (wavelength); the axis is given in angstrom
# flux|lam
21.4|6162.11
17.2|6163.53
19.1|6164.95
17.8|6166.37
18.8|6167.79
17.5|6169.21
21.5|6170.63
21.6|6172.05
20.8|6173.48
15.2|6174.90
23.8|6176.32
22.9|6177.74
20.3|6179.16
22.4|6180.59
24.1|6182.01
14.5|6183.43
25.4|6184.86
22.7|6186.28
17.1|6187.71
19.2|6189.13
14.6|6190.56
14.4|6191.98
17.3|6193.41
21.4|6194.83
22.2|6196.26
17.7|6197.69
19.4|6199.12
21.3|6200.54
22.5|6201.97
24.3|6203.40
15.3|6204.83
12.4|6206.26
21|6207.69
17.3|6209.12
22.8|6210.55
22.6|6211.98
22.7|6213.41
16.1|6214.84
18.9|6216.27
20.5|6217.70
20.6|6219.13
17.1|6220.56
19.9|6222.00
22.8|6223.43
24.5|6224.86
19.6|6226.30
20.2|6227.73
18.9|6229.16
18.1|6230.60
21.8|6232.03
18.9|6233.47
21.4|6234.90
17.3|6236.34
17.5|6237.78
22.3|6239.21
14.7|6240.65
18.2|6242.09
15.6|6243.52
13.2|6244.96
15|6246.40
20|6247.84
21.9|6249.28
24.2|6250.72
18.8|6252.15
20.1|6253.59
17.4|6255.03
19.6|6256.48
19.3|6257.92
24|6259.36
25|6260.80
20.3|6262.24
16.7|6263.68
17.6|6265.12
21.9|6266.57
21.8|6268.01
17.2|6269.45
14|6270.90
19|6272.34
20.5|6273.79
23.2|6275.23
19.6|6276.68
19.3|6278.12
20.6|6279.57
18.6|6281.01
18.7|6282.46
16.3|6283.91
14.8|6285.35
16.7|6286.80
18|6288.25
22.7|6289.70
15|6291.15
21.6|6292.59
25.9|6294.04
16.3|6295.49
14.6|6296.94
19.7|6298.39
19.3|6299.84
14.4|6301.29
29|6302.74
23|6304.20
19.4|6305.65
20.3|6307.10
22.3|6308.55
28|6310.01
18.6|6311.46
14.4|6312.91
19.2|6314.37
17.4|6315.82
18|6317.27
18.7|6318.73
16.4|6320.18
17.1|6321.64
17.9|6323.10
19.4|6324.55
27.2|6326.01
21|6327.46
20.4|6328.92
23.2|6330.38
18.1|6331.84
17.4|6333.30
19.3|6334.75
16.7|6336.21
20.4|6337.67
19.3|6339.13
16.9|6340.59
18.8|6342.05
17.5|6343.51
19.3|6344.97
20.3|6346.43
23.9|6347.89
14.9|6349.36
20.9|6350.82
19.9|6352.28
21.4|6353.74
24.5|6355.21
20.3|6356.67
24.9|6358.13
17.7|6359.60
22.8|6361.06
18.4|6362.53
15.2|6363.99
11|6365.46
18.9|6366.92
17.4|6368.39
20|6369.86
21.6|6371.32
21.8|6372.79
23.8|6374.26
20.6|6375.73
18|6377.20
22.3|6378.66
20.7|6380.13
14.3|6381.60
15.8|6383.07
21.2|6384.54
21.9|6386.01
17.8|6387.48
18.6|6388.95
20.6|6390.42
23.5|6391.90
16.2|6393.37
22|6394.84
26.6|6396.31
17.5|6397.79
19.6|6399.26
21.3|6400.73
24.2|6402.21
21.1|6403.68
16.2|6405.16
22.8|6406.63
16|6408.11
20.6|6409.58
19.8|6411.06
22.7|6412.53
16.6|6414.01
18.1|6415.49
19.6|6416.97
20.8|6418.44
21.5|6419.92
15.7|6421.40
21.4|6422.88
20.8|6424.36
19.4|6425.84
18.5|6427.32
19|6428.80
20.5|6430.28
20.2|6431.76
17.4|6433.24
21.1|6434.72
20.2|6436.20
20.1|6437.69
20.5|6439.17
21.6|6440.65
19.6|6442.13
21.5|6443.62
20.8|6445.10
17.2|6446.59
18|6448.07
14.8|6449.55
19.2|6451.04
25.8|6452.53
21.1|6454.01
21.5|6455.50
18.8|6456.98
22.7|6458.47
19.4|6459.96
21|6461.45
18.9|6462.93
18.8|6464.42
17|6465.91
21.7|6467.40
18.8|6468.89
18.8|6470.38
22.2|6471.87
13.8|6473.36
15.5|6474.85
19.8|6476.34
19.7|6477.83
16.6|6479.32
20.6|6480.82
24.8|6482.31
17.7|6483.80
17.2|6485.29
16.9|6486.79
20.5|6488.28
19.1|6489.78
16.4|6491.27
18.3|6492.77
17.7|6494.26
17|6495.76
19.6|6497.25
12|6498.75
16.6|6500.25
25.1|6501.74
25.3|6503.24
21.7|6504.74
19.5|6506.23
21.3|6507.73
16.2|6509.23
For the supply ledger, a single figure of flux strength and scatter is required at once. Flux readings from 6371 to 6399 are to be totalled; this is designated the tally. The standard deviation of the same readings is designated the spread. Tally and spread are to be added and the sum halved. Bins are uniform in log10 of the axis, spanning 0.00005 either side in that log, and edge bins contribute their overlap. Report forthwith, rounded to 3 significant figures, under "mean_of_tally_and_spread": 194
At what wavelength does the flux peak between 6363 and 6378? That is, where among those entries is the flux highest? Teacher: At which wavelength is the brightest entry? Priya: 6374.26 angstrom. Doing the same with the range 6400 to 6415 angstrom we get 6402.21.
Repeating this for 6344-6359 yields 6358.13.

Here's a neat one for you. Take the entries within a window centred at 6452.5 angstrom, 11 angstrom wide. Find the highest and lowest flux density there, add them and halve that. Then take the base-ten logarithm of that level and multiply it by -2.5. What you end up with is -3.27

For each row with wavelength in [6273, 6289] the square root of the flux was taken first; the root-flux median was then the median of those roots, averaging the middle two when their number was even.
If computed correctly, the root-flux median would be 4.32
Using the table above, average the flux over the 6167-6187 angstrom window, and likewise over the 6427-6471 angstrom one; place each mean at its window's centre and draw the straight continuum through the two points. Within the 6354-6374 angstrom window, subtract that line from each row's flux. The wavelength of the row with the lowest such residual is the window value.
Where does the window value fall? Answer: 6365.46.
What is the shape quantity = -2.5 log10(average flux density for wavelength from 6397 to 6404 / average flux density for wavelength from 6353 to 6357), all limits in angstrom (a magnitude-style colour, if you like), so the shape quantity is 0.07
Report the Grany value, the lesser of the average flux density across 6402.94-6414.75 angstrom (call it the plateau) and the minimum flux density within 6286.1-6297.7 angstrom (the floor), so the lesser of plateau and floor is 14.6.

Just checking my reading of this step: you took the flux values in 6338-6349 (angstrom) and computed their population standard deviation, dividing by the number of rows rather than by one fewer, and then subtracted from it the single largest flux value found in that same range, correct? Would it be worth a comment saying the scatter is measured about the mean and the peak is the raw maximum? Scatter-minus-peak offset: -21.8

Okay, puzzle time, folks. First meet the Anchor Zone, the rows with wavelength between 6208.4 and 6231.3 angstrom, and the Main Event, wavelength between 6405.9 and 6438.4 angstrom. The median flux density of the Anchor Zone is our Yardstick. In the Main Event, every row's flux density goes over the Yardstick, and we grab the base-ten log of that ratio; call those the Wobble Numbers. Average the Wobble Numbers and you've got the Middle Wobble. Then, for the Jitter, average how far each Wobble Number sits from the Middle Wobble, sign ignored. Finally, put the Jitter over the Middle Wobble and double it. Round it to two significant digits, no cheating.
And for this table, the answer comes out -6.7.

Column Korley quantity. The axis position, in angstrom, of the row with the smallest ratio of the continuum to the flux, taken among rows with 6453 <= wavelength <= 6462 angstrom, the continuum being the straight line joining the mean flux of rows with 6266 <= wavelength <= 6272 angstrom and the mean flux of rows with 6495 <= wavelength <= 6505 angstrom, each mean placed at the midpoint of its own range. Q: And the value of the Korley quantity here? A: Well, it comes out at 6458.47 angstrom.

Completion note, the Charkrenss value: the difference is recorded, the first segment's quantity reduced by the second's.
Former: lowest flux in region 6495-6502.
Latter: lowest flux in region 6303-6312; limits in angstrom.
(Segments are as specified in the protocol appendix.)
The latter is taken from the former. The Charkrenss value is -7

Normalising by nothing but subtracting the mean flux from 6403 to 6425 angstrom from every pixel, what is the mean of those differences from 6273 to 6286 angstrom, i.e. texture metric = -0.5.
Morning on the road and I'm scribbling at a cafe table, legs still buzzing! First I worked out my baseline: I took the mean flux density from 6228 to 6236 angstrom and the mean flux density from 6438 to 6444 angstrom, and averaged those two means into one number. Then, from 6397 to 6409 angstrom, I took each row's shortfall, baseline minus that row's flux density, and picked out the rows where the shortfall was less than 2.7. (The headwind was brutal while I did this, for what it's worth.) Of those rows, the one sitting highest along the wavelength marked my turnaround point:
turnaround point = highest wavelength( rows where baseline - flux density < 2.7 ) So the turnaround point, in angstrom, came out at 6406.63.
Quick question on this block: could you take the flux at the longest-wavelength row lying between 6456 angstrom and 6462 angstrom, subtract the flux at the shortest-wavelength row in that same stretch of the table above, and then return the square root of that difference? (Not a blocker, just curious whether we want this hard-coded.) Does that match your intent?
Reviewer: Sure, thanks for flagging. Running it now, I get 1.5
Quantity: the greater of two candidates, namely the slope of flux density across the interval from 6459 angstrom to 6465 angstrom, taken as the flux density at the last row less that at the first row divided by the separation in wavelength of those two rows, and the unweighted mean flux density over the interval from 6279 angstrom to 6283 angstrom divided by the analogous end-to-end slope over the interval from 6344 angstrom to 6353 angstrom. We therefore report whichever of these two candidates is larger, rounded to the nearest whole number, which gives 235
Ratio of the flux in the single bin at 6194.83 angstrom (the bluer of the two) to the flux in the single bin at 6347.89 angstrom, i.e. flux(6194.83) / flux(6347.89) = 0.90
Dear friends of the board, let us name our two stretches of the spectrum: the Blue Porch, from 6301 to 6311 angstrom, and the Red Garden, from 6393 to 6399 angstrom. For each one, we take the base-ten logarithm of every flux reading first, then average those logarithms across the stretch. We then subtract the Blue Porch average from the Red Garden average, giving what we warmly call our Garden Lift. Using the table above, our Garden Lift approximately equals -0.03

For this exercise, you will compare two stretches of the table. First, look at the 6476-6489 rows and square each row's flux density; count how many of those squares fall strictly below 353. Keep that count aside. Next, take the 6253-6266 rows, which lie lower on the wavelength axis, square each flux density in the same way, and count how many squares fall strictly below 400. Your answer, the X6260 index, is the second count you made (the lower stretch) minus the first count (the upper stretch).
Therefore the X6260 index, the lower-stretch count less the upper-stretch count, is 1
